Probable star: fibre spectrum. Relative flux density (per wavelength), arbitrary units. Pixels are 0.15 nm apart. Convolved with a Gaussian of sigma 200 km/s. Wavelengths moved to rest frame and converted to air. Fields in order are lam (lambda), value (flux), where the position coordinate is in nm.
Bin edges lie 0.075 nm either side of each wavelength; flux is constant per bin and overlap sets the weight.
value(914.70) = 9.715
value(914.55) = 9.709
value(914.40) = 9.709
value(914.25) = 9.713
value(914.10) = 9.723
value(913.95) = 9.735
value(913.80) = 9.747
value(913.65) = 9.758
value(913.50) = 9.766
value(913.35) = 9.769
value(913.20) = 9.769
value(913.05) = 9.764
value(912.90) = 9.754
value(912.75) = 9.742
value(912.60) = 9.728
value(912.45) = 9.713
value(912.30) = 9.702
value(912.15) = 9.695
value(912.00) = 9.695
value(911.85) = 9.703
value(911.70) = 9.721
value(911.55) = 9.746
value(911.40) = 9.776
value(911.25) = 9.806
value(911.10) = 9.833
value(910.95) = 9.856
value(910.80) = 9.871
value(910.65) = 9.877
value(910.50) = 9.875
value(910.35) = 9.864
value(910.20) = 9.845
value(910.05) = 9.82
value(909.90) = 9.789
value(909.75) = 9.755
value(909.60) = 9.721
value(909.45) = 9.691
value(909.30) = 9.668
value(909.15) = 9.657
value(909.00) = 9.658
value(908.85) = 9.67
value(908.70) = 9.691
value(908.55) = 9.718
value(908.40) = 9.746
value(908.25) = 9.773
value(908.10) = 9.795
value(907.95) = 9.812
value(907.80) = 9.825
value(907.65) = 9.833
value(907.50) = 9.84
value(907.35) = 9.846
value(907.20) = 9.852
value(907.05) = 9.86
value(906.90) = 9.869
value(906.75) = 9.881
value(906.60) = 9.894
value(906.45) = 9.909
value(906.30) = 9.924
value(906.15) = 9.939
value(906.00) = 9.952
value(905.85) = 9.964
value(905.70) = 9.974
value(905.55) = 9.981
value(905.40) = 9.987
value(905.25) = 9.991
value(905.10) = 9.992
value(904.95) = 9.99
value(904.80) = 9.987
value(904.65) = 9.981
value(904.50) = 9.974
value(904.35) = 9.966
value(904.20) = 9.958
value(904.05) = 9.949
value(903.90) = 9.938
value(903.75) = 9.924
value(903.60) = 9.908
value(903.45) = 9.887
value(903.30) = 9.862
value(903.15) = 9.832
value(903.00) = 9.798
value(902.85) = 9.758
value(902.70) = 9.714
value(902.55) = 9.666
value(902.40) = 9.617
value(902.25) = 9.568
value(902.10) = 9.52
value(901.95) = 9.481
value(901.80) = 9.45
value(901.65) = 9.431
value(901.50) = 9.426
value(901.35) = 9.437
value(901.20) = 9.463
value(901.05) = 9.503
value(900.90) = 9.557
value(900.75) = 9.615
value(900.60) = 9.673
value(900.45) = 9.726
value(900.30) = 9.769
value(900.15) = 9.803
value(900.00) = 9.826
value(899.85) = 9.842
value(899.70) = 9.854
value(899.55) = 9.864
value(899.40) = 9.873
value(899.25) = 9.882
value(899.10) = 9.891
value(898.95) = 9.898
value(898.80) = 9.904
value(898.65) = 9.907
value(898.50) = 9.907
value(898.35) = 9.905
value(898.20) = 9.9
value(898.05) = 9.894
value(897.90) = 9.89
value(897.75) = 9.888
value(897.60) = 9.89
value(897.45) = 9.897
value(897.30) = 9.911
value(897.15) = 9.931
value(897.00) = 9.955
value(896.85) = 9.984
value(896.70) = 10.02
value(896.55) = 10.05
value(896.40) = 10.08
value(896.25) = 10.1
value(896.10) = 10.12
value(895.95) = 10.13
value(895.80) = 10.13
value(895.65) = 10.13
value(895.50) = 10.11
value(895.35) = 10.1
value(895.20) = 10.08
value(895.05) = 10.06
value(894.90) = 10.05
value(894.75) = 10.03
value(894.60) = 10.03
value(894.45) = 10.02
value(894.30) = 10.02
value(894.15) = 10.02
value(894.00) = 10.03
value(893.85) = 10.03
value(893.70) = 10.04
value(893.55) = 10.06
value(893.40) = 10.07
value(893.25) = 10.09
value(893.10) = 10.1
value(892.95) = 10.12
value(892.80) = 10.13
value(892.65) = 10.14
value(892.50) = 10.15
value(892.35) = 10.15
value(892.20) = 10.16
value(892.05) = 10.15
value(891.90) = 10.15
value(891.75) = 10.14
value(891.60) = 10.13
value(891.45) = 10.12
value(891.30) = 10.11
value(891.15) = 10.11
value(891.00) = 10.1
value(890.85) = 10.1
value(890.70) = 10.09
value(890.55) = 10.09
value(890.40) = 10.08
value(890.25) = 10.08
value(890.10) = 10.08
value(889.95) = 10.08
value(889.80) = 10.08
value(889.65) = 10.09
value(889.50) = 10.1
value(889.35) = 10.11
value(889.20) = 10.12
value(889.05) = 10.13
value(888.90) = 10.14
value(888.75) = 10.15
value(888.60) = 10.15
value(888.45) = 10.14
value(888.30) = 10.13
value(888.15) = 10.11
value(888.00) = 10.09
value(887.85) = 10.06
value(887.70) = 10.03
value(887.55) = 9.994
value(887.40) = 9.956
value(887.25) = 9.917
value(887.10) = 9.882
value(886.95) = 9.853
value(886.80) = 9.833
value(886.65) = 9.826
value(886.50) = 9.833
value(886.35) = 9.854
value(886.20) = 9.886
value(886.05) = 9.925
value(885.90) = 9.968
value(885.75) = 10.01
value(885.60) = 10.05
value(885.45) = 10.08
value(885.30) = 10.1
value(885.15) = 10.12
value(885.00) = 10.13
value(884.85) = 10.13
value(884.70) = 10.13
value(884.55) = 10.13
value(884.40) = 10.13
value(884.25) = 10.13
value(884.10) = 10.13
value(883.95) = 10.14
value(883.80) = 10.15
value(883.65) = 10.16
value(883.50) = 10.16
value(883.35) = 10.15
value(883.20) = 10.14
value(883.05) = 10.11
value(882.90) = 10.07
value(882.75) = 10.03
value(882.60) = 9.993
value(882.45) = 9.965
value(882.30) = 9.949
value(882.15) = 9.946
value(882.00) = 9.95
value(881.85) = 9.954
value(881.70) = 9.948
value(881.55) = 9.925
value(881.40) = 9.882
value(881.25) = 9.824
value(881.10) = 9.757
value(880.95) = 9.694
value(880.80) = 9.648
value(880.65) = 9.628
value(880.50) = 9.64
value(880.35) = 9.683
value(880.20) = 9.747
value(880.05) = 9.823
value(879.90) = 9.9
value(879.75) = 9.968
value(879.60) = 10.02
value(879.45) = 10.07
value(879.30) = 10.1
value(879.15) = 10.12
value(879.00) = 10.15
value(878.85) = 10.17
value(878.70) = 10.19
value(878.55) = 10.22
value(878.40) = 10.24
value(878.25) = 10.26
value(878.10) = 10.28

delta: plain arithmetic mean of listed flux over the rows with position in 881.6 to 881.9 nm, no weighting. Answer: 9.95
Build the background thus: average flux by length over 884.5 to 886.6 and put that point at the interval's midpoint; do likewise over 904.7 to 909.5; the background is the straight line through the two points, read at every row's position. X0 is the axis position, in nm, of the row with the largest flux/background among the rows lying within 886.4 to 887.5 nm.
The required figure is 887.40 nm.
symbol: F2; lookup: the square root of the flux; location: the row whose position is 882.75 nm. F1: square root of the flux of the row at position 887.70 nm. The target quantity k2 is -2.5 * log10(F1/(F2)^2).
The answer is 1.25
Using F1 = 3.17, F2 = 3.17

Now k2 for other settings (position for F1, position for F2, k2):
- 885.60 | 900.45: 1.22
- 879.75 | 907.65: 1.23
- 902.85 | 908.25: 1.24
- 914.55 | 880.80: 1.23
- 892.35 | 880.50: 1.20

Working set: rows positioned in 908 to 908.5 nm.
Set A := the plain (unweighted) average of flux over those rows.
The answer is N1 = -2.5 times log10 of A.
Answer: -2.47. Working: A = 9.8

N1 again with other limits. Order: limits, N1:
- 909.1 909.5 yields -2.46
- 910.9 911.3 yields -2.48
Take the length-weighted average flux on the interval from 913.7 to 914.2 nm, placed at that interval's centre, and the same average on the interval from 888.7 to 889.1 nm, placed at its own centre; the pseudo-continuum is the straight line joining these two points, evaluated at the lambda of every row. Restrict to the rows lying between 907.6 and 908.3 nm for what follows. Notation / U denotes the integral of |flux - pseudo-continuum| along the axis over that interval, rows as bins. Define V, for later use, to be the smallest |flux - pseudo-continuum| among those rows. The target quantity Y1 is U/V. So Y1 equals 4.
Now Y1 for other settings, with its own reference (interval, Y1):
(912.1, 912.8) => 2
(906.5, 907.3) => 2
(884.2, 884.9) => 1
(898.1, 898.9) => 1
